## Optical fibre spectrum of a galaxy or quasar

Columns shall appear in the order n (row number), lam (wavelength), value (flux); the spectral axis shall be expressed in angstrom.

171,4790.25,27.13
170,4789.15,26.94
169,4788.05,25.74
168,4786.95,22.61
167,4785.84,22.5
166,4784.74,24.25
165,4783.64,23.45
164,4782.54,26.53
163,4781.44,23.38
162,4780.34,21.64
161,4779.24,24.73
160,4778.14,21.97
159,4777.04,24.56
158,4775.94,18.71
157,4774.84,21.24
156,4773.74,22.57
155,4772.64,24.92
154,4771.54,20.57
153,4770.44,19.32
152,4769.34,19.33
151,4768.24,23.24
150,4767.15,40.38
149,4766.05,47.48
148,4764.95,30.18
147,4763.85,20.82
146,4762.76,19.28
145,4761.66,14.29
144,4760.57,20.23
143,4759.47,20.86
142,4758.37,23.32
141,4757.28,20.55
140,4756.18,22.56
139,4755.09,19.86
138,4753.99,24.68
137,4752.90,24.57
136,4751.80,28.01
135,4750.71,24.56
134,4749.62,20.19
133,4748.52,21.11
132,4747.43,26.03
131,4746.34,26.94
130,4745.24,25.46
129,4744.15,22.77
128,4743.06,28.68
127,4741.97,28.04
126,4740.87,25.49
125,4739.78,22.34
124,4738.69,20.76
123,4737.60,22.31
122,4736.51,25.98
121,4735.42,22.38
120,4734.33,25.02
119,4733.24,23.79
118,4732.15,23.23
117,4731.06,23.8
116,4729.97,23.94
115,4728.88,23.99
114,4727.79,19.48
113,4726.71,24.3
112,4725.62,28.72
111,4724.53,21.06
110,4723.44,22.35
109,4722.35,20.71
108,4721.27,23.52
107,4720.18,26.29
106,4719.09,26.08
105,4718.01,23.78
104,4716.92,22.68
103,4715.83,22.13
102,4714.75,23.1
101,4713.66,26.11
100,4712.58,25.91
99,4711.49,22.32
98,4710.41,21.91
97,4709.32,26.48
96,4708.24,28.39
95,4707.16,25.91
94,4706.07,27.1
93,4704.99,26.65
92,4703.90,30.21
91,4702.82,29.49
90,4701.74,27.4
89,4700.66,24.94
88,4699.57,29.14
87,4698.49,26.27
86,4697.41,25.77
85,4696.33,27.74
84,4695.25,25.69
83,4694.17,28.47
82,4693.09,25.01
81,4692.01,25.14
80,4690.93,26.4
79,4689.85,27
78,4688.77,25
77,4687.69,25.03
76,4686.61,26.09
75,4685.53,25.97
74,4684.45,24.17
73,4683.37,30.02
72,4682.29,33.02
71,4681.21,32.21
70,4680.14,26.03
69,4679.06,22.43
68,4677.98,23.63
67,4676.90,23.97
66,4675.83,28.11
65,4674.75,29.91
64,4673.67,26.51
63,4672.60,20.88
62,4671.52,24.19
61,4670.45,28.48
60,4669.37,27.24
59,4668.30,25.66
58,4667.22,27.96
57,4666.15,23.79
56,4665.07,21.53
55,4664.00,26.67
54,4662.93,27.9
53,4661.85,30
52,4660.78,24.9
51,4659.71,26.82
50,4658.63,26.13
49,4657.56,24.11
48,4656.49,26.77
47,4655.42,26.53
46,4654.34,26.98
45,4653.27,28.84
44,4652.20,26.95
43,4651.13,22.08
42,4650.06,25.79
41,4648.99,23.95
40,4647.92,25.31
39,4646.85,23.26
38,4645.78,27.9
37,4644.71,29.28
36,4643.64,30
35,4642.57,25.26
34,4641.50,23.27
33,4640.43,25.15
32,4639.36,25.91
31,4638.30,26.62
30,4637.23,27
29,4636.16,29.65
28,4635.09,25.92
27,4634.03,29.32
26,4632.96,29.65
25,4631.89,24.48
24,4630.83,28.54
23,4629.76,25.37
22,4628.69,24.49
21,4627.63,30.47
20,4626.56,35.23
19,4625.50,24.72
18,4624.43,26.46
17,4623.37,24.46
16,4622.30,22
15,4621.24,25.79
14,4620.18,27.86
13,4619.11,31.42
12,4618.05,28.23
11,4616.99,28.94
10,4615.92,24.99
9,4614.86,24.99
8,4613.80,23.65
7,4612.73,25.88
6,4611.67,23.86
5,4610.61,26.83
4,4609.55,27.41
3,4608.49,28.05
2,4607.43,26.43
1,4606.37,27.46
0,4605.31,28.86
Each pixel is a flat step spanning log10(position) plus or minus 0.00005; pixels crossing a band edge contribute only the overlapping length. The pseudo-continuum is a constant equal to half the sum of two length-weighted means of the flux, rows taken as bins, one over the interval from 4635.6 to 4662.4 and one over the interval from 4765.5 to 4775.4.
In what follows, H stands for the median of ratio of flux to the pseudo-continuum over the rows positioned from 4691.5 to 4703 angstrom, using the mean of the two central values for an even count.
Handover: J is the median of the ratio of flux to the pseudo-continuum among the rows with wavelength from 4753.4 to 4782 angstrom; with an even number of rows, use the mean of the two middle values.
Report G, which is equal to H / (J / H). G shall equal 1.20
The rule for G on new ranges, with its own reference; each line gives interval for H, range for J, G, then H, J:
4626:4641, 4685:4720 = 1.04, 1.01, 0.985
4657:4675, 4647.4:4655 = 1.03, 1.00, 0.976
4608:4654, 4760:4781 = 1.17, 0.98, 0.819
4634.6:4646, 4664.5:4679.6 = 1.08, 1.01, 0.943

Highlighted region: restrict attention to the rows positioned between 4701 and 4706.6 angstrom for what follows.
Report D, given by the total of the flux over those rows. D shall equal 141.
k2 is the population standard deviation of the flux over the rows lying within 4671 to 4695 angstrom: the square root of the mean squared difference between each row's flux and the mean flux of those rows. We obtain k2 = 2.9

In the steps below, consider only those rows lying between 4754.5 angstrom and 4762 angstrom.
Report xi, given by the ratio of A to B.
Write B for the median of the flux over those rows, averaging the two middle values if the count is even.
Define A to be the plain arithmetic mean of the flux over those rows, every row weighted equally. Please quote 0.98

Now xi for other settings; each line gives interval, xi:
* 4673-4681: 0.99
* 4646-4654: 0.99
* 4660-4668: 0.98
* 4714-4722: 1.02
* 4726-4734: 0.98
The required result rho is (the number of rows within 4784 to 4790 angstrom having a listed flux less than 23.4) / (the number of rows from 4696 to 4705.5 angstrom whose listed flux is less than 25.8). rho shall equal 1.0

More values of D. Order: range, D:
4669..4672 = 80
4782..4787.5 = 119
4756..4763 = 141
